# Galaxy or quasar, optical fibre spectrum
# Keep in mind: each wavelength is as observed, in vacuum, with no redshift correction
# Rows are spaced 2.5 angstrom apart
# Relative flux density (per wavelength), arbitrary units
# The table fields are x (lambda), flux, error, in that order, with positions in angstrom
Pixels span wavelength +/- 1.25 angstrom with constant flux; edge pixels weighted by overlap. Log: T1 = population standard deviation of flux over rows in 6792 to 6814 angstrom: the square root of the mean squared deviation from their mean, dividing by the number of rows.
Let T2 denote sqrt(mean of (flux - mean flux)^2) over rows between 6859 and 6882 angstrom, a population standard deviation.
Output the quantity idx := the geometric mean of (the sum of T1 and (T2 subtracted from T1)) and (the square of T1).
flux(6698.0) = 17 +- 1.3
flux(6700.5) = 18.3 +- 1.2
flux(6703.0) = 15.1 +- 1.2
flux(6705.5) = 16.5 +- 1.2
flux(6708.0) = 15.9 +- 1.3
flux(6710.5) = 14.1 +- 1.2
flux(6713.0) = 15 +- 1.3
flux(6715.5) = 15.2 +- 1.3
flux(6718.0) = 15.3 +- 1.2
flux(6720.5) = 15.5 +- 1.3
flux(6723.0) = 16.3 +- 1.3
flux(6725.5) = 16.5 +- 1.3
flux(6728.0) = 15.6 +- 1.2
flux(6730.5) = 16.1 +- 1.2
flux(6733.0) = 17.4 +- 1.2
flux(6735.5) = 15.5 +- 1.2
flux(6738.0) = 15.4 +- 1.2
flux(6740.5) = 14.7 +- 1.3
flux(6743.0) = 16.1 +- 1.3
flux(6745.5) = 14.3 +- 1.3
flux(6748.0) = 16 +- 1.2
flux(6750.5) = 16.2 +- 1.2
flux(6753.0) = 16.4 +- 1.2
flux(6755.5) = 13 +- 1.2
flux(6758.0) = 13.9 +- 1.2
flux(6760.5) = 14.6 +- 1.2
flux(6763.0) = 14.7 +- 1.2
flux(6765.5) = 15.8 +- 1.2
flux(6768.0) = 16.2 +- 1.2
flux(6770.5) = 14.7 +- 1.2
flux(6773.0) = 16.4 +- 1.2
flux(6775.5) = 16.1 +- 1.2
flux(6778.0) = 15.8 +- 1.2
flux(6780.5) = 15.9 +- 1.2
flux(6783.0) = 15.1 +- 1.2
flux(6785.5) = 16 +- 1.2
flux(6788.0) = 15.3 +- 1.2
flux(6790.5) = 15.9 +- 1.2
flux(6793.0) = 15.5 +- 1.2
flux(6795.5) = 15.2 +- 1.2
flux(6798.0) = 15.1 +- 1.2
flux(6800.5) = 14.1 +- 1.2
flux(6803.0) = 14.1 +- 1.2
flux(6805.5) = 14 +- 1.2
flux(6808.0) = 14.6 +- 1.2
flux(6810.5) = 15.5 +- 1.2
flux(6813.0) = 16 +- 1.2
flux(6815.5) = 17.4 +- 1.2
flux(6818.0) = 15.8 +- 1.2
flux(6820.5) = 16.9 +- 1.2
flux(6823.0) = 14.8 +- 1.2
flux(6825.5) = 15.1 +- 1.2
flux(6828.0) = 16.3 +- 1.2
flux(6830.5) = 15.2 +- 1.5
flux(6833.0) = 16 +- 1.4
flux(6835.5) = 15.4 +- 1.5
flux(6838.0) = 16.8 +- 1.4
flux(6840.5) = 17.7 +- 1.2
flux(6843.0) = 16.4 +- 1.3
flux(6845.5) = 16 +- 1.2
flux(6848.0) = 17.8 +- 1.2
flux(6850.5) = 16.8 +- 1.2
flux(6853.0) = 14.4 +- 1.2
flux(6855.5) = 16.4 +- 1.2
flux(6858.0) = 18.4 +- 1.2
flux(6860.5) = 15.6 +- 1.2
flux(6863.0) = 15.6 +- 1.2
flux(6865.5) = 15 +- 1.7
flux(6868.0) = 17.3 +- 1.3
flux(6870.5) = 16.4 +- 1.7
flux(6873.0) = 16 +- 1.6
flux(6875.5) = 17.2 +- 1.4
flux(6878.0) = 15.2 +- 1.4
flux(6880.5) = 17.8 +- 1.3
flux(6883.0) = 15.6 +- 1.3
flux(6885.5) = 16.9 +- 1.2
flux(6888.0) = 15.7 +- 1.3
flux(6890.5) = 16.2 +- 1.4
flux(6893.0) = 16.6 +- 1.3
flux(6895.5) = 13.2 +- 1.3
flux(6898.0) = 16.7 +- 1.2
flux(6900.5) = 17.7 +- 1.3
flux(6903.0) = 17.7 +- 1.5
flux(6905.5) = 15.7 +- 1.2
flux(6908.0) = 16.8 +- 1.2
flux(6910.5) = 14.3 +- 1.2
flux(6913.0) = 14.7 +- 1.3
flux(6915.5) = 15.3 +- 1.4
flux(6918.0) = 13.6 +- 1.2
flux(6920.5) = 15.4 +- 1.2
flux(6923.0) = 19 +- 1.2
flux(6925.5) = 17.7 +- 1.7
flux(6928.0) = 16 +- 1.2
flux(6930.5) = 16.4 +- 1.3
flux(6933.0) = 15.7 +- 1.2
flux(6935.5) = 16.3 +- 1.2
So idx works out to 0.45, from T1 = 0.69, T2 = 0.94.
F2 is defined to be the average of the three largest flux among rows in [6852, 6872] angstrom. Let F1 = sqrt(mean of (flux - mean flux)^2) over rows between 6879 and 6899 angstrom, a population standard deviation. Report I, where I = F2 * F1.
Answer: 22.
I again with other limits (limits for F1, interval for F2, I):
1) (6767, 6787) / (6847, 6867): 10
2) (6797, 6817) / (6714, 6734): 18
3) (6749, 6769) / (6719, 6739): 19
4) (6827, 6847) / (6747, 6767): 12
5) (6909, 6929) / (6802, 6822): 28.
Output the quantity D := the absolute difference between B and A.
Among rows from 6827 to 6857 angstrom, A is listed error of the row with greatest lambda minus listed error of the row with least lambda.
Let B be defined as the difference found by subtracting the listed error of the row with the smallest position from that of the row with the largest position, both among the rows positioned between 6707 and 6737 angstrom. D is 0.10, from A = 0.00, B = -0.10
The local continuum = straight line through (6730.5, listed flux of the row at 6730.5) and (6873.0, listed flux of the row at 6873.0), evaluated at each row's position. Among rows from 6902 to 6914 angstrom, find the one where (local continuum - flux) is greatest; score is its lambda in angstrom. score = 6910.5 angstrom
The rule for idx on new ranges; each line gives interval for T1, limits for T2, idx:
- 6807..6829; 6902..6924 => 0.35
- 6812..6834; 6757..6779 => 0.70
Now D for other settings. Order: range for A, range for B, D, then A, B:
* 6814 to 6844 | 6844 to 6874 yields 0.30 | 0.10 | 0.40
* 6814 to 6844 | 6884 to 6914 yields 0.00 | 0.10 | 0.10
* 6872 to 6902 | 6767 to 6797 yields 0.30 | -0.30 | 0.00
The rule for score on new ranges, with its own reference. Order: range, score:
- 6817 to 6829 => 6823.0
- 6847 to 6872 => 6853.0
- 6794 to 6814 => 6805.5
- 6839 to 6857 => 6853.0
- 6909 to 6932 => 6918.0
